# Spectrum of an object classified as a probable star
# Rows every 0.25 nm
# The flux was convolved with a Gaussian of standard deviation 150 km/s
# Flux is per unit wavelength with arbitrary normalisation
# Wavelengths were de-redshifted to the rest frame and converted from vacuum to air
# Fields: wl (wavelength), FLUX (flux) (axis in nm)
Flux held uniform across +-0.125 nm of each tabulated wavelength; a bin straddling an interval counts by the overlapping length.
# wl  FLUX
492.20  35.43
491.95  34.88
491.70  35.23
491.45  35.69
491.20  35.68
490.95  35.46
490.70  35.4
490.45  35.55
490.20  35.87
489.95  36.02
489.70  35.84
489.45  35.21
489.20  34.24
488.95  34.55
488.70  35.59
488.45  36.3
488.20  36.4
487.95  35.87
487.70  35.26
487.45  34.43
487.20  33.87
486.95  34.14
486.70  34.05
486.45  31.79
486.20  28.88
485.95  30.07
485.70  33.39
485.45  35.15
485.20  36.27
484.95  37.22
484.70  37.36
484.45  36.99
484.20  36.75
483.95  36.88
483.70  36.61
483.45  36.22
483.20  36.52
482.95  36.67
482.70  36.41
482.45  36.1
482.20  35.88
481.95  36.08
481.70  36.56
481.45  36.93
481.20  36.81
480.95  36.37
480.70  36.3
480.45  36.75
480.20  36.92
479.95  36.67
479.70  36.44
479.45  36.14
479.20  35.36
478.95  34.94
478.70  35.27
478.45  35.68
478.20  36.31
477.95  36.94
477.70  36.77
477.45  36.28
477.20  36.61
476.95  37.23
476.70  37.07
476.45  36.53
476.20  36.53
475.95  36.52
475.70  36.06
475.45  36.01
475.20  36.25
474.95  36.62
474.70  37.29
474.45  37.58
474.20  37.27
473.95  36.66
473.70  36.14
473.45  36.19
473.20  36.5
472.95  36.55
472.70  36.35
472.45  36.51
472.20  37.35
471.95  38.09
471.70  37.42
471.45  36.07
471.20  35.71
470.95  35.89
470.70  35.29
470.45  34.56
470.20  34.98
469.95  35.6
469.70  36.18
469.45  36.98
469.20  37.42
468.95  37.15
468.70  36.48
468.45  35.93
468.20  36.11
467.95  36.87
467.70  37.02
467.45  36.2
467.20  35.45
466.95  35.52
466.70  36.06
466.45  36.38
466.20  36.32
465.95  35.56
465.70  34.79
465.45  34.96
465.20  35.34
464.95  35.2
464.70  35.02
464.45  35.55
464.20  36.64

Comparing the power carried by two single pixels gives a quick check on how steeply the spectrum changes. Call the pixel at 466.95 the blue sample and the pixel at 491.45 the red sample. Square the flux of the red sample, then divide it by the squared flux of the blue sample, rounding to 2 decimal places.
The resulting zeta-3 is 1.01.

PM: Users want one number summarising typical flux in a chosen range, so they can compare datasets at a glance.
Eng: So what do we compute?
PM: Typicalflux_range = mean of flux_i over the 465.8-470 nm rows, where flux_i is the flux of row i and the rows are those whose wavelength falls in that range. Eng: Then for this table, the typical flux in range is 36.3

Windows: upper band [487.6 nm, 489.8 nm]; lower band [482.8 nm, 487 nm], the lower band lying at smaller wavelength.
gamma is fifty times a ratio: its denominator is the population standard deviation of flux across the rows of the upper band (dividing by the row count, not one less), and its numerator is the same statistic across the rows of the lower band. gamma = 182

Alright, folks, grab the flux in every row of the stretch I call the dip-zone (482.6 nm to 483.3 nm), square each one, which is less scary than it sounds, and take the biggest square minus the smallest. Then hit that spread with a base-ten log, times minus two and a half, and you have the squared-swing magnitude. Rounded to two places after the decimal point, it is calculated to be -3.20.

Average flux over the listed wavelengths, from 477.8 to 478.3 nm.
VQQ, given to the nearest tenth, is 36.6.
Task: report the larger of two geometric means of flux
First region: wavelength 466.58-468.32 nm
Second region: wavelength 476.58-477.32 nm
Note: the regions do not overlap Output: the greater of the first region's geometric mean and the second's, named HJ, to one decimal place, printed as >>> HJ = 37.0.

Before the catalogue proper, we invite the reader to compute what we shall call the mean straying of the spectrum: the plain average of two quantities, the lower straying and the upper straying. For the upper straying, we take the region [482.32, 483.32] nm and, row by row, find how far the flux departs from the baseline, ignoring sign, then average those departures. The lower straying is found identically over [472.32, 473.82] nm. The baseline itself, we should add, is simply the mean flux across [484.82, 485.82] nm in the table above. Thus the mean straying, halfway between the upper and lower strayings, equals 0.9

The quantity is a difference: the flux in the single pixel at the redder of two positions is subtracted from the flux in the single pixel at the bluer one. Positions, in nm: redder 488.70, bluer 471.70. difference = 1.8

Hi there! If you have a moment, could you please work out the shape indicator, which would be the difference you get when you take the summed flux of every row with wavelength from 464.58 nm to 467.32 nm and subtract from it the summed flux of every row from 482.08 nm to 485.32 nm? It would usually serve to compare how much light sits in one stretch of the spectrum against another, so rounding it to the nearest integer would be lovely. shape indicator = -85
